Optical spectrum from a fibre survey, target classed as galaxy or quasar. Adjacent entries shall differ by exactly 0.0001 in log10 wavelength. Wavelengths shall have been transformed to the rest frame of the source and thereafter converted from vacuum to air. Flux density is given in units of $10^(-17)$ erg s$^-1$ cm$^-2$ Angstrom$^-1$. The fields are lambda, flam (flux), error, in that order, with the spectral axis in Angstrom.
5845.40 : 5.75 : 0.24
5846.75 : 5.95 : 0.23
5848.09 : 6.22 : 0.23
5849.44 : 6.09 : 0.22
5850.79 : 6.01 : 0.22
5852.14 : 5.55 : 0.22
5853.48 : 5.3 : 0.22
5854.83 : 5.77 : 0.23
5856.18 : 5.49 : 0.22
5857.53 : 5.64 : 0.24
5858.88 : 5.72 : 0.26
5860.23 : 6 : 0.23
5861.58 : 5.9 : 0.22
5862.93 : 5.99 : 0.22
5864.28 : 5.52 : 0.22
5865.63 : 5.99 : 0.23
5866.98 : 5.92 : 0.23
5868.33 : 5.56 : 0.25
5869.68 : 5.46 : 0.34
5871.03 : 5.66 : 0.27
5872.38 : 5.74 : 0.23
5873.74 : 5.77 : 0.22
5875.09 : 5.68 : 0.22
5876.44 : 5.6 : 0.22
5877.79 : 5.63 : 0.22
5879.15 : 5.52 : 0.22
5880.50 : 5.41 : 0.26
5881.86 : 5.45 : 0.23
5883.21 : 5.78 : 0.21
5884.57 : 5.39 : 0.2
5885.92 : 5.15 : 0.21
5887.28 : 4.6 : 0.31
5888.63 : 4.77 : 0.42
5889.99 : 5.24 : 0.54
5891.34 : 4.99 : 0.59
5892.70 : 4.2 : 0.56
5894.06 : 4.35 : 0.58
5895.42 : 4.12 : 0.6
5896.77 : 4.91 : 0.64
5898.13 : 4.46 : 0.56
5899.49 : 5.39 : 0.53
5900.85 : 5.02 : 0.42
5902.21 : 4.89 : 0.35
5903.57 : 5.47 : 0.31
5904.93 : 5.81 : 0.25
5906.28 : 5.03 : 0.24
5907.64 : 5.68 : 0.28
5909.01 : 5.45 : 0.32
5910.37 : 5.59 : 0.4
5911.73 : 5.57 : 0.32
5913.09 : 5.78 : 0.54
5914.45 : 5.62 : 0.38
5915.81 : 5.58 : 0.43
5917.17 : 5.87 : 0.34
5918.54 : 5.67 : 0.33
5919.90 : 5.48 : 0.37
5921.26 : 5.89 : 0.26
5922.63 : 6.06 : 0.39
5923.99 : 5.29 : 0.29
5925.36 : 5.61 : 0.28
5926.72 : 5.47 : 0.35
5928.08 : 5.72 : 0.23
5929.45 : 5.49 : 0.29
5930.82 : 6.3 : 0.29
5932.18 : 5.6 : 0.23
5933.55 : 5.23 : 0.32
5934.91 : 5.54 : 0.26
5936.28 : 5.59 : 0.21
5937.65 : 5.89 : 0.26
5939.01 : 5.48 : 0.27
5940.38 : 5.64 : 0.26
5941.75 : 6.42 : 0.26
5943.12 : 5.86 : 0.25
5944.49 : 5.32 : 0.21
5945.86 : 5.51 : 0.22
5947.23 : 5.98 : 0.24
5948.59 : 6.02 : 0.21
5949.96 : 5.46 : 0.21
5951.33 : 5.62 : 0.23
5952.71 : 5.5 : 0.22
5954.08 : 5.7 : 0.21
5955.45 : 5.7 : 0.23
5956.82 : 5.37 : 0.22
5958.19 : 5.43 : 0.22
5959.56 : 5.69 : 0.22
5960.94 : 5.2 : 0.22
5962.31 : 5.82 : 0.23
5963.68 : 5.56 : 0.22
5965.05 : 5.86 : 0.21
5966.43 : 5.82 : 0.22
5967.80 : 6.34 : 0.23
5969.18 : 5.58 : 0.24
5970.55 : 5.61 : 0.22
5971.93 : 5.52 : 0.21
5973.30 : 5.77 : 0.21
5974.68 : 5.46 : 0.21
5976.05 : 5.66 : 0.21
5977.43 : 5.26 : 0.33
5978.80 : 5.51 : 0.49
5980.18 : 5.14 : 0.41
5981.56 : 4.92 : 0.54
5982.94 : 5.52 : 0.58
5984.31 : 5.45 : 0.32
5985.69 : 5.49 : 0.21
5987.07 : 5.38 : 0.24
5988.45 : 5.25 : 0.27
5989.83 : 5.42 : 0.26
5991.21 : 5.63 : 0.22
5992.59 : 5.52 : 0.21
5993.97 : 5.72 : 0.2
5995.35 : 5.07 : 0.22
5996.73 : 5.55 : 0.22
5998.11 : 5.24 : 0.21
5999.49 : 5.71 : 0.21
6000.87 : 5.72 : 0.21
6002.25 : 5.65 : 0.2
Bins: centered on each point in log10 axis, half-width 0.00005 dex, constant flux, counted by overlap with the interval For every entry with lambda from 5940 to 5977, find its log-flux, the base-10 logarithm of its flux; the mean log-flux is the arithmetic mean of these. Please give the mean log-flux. 0.754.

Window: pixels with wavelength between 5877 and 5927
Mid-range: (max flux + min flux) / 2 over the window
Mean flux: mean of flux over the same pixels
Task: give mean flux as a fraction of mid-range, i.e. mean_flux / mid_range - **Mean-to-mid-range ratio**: 1.04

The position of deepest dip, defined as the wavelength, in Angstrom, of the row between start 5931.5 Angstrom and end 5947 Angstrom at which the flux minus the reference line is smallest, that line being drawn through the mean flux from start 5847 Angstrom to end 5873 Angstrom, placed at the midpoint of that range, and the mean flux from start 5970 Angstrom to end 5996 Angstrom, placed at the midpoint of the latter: 5933.55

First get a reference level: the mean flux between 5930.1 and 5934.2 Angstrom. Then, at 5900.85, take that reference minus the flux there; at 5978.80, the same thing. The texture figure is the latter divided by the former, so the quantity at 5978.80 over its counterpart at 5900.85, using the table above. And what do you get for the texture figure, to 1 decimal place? 0.3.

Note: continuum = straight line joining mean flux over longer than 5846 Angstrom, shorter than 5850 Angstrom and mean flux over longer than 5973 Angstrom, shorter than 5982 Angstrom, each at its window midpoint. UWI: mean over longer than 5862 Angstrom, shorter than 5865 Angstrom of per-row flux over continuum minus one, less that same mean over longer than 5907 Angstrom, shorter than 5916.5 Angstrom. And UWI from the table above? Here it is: -0.02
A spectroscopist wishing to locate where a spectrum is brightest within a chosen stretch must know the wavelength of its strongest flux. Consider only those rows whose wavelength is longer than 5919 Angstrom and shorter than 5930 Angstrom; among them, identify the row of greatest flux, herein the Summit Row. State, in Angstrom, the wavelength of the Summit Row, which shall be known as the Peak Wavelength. 5922.63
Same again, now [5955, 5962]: 5955.45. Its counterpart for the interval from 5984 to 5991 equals 5985.69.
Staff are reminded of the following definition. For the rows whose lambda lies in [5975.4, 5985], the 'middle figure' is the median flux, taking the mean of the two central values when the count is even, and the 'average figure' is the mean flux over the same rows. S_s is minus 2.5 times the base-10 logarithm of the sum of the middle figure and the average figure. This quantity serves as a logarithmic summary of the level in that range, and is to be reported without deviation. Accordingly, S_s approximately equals -2.584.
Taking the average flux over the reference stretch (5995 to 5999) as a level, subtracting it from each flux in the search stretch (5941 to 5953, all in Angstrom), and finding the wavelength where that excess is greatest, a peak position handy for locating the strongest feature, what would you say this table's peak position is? 5941.75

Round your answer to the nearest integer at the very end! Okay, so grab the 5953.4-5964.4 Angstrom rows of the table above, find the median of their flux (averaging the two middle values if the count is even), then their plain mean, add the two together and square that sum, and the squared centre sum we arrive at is 125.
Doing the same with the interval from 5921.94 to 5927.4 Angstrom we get 124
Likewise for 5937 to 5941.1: 128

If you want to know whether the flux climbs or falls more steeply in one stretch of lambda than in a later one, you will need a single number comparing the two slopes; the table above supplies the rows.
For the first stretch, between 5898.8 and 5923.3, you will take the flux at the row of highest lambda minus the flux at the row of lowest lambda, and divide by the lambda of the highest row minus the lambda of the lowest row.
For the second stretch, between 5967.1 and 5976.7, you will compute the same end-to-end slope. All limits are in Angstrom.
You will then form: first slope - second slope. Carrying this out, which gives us 0.11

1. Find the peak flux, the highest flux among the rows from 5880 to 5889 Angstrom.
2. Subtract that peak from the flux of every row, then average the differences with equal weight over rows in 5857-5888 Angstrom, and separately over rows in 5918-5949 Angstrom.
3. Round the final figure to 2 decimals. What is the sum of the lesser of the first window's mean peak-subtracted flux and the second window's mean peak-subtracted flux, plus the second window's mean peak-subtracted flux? -0.25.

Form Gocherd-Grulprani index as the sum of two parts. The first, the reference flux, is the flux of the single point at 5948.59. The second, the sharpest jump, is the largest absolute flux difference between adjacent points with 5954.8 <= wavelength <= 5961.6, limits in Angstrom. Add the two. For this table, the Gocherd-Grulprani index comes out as 6.5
